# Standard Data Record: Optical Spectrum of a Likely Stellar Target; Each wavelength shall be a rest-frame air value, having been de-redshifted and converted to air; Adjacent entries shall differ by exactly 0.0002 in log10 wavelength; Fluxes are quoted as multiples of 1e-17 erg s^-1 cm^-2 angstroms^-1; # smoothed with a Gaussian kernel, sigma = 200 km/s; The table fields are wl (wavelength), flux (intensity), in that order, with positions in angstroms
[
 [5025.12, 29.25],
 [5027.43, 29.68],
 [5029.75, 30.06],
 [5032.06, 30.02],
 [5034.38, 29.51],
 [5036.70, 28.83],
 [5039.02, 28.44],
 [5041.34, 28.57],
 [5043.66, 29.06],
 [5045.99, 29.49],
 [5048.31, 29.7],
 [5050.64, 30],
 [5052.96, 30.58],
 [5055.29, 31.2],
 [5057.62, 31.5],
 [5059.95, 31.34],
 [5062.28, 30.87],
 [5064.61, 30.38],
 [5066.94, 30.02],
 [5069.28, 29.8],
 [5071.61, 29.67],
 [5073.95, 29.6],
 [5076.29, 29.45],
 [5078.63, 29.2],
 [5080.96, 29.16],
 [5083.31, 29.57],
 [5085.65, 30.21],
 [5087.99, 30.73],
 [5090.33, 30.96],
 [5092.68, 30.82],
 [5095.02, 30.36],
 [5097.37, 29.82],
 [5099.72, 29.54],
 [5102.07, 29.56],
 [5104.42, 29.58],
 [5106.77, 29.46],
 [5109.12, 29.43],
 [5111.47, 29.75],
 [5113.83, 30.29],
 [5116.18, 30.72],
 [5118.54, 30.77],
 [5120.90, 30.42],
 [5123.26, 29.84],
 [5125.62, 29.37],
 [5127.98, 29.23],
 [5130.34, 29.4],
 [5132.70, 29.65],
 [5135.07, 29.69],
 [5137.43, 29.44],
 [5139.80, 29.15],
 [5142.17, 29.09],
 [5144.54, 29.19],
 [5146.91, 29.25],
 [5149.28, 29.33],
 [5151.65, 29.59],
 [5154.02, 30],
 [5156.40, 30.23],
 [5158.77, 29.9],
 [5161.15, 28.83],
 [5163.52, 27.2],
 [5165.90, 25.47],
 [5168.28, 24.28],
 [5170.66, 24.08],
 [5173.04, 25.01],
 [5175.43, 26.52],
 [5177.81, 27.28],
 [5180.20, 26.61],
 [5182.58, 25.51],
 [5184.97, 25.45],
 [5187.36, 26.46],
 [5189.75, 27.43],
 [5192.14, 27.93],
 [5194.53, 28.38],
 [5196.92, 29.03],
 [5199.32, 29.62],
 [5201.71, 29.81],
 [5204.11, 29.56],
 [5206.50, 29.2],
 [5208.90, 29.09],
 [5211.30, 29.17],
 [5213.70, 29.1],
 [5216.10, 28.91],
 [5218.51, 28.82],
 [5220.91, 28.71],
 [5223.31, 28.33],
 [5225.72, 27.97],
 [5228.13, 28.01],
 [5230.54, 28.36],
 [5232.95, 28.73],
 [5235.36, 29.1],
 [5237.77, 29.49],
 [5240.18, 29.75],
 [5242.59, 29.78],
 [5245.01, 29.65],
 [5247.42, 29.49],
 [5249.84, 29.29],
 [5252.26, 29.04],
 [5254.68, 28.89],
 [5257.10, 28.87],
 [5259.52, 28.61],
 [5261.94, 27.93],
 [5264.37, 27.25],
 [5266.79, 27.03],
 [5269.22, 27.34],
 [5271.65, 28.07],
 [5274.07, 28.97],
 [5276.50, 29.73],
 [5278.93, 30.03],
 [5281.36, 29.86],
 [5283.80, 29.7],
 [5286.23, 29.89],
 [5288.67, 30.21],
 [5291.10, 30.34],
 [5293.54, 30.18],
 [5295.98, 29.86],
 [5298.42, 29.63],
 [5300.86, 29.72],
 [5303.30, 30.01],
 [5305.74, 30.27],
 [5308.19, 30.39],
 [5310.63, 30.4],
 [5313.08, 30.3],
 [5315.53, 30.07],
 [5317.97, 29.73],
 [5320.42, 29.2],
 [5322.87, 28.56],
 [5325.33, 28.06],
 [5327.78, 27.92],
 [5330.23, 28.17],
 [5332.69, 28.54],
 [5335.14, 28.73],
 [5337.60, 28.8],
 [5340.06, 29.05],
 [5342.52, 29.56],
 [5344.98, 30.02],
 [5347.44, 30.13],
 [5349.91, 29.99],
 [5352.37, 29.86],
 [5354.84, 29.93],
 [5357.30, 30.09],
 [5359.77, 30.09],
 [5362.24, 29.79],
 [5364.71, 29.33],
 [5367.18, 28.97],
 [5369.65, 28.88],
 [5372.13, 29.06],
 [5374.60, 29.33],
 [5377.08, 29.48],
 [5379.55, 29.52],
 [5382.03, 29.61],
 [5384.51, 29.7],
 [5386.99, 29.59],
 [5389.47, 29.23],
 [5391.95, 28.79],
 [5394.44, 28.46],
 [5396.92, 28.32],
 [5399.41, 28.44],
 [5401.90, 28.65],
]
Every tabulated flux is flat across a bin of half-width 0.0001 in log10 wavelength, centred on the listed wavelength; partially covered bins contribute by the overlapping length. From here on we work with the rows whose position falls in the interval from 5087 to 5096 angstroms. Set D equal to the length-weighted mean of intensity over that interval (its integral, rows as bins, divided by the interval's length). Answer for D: 30.7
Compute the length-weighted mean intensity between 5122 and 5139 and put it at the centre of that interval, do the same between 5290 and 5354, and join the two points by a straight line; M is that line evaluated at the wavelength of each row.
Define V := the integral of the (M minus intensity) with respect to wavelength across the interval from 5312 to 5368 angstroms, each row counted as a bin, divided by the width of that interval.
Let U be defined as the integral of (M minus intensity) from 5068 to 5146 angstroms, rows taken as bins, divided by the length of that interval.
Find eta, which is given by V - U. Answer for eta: 0.44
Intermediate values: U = -0.3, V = 0.172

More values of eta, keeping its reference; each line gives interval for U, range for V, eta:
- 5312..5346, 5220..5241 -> 0.34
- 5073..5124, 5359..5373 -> 0.63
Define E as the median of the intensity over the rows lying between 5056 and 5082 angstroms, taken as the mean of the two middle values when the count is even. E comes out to 29.8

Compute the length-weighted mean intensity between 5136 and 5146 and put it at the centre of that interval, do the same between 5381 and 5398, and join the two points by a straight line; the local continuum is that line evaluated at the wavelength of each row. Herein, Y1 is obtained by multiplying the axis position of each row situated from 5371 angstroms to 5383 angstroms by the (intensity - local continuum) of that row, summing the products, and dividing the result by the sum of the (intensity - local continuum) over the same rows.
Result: 5379.3 angstroms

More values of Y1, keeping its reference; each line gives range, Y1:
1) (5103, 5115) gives 5110.9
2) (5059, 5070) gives 5063.1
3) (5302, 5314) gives 5308.5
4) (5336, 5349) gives 5347.2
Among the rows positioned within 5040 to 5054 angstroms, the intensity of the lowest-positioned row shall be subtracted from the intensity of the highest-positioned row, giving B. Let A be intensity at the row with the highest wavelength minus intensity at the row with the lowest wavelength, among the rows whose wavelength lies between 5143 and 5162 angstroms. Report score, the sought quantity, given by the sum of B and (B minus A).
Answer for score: 4.4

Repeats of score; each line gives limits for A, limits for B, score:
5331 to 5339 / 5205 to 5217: -0.8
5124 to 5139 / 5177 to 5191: 0.2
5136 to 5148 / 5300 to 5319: 0.2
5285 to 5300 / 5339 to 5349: 2.4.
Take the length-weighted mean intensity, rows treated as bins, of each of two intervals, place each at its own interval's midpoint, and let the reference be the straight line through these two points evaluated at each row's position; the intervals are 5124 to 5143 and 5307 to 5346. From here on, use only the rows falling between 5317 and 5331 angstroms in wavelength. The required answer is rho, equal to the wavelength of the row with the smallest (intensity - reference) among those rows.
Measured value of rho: 5327.78 angstroms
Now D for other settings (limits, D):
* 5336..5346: 29.3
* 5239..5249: 29.7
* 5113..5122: 30.6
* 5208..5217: 29.1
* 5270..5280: 29.1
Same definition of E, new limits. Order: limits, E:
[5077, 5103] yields 29.8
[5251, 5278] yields 28.6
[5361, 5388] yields 29.5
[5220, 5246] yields 28.7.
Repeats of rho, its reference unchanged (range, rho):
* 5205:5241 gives 5225.72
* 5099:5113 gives 5109.12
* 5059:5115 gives 5080.96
